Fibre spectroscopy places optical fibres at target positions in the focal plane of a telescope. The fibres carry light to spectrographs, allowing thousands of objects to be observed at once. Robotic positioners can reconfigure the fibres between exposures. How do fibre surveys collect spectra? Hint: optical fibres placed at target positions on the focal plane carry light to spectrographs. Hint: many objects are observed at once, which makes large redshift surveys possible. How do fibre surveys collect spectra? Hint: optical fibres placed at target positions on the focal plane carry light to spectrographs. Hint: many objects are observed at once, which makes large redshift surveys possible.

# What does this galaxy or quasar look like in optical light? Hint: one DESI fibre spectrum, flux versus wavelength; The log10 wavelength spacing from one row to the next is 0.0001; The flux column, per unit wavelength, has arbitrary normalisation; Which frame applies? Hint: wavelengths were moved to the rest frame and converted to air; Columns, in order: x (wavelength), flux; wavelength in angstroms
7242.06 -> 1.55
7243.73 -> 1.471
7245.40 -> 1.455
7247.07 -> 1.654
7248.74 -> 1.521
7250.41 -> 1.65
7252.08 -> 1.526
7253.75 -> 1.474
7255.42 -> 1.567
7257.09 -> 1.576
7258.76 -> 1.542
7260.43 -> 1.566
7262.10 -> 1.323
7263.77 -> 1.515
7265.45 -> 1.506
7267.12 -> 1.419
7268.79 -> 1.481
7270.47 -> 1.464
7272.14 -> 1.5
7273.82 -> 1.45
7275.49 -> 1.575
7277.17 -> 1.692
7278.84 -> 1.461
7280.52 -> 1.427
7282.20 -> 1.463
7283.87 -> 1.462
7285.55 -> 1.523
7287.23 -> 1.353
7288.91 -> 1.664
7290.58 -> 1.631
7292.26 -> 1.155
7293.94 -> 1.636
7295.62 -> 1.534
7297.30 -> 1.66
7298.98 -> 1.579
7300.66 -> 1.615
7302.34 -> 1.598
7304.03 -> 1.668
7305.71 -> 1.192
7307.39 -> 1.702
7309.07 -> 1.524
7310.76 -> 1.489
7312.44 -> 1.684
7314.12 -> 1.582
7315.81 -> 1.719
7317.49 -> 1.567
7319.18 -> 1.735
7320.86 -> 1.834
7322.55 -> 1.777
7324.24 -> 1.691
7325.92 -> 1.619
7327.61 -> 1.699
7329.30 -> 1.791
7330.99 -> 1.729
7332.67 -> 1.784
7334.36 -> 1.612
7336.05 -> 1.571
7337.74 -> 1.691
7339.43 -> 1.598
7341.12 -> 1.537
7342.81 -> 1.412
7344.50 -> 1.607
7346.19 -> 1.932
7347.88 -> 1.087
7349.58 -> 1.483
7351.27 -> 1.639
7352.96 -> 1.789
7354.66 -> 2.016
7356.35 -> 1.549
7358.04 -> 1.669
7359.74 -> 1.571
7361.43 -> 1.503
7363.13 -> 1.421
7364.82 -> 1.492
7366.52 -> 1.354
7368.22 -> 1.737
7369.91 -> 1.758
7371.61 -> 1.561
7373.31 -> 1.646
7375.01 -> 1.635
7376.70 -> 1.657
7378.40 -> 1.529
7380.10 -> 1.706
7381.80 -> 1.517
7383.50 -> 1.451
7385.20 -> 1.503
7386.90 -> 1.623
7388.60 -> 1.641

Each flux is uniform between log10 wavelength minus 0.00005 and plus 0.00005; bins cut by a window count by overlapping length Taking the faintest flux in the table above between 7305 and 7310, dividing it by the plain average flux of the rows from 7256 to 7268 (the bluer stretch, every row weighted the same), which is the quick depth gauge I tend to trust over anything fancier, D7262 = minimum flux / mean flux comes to 0.80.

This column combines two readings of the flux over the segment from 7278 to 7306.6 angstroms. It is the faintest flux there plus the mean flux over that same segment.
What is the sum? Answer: 2.66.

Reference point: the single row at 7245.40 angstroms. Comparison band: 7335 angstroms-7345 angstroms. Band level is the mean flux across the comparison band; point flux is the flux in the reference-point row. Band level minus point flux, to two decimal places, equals 0.11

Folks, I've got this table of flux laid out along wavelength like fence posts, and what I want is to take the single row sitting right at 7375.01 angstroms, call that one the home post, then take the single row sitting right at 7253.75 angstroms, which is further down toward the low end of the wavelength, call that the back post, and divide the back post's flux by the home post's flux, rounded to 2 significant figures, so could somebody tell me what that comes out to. 0.90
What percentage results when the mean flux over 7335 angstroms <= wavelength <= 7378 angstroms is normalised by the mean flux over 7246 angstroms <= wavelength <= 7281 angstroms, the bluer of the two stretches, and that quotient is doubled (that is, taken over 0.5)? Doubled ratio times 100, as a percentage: 210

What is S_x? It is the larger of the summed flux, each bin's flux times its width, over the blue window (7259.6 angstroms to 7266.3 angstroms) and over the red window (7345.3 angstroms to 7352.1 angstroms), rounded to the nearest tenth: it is 10.4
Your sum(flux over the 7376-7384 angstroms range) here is 7.9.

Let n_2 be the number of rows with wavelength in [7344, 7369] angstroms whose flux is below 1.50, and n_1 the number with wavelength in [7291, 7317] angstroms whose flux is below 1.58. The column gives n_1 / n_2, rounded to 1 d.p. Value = 1.2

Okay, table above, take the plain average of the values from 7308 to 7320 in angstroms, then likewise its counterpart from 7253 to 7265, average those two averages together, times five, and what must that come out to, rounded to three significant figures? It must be 7.81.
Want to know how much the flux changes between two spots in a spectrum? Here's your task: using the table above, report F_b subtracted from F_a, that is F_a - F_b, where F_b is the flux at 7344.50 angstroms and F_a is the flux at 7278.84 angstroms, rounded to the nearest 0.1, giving -0.1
